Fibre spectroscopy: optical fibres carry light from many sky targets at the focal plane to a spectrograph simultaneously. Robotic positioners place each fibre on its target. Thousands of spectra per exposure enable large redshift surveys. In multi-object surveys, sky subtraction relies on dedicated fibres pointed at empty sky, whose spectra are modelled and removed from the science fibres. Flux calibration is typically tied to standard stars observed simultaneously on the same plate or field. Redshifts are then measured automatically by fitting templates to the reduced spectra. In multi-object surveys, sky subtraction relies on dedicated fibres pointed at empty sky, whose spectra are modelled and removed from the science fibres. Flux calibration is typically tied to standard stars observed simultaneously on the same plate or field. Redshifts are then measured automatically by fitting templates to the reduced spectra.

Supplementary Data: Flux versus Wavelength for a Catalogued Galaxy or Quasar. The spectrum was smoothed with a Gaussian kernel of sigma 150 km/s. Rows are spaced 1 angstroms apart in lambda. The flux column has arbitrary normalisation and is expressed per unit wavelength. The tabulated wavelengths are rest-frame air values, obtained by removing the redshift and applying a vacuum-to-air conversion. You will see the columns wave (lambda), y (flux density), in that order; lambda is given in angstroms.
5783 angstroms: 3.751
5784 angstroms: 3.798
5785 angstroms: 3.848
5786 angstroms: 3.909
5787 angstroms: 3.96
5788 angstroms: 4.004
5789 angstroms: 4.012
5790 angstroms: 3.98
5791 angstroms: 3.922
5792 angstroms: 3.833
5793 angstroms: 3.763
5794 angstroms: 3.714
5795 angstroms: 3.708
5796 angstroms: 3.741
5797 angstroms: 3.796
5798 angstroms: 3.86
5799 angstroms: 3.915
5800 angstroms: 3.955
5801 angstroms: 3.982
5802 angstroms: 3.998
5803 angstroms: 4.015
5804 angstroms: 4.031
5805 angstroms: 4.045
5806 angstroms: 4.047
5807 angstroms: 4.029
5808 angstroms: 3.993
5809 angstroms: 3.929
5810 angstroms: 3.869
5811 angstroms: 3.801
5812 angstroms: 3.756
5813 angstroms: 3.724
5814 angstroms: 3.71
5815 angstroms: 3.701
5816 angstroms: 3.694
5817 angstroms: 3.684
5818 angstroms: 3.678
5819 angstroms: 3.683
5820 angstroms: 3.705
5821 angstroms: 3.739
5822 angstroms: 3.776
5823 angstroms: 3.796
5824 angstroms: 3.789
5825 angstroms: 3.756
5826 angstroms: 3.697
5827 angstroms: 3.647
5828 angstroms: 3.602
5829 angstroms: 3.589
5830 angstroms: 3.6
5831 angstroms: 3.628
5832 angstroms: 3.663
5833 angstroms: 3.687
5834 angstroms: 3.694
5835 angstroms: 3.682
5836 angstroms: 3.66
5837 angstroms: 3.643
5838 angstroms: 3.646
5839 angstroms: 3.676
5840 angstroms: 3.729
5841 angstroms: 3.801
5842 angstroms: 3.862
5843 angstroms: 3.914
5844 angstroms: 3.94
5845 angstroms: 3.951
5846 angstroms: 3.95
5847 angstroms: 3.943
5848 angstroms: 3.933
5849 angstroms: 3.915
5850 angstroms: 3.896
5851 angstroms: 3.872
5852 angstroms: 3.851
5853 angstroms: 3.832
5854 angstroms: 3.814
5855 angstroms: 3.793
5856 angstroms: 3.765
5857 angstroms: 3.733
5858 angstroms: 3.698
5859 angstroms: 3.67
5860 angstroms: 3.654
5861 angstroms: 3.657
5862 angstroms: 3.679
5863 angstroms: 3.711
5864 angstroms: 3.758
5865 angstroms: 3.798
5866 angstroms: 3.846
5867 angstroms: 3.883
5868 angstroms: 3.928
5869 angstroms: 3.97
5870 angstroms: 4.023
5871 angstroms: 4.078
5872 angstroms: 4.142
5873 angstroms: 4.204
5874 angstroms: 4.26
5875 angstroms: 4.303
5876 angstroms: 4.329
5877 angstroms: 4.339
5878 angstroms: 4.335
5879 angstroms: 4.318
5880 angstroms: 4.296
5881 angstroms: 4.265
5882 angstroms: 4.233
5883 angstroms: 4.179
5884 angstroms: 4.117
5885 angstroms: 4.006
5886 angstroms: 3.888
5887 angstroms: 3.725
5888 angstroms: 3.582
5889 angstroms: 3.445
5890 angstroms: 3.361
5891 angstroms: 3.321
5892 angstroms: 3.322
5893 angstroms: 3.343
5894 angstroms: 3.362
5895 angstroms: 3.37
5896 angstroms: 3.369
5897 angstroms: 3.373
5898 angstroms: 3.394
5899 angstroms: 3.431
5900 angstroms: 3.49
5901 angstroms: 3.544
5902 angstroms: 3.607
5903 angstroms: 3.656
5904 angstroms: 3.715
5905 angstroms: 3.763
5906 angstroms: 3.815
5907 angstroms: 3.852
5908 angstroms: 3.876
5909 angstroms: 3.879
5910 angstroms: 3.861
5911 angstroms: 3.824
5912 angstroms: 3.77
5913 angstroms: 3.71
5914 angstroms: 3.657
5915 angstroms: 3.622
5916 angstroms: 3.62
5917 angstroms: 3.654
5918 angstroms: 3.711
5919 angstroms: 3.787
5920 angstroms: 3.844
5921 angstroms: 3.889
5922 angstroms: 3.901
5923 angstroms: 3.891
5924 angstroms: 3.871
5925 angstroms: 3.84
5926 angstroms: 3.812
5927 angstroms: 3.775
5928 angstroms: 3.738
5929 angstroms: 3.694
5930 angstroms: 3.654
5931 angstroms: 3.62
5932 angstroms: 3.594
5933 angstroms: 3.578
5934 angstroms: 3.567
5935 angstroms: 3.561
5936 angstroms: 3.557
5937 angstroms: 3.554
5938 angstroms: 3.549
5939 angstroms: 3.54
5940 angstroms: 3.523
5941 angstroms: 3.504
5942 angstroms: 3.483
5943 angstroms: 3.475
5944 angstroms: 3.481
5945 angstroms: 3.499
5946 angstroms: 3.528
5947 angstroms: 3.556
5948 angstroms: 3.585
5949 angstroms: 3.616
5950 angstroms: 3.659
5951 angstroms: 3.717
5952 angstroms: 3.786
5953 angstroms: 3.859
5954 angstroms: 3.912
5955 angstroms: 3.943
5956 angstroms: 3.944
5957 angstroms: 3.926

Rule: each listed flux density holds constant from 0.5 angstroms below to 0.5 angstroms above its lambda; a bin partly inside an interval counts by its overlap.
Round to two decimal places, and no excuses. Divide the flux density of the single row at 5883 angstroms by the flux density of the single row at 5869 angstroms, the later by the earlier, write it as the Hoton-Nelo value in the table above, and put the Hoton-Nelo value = 1.05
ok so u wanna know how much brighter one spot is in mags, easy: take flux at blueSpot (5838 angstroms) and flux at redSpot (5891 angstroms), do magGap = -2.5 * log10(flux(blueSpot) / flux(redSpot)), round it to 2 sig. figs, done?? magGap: -0.10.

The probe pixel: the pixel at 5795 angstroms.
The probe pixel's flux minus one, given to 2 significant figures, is 2.7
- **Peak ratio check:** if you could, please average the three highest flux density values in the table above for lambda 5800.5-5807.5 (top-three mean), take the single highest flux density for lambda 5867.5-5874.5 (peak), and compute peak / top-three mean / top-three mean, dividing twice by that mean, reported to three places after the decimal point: 0.261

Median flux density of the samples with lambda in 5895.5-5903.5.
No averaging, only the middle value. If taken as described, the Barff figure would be 3.46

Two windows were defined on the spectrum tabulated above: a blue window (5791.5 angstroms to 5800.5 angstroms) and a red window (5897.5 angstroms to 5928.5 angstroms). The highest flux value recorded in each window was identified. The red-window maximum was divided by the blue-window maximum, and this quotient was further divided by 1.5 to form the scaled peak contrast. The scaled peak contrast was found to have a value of 0.658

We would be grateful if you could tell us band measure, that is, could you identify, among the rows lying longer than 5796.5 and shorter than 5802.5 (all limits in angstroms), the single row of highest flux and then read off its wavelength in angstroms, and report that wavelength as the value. 5802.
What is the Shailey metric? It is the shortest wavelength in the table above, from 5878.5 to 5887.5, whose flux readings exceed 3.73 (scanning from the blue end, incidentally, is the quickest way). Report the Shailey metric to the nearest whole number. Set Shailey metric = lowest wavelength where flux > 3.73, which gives 5879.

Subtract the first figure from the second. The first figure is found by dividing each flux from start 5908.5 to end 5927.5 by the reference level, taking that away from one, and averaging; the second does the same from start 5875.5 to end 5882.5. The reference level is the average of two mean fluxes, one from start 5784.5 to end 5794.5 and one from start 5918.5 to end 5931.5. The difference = -0.13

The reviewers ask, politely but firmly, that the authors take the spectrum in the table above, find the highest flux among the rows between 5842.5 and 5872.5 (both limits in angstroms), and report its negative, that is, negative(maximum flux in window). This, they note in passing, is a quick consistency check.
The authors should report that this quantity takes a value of -4.14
